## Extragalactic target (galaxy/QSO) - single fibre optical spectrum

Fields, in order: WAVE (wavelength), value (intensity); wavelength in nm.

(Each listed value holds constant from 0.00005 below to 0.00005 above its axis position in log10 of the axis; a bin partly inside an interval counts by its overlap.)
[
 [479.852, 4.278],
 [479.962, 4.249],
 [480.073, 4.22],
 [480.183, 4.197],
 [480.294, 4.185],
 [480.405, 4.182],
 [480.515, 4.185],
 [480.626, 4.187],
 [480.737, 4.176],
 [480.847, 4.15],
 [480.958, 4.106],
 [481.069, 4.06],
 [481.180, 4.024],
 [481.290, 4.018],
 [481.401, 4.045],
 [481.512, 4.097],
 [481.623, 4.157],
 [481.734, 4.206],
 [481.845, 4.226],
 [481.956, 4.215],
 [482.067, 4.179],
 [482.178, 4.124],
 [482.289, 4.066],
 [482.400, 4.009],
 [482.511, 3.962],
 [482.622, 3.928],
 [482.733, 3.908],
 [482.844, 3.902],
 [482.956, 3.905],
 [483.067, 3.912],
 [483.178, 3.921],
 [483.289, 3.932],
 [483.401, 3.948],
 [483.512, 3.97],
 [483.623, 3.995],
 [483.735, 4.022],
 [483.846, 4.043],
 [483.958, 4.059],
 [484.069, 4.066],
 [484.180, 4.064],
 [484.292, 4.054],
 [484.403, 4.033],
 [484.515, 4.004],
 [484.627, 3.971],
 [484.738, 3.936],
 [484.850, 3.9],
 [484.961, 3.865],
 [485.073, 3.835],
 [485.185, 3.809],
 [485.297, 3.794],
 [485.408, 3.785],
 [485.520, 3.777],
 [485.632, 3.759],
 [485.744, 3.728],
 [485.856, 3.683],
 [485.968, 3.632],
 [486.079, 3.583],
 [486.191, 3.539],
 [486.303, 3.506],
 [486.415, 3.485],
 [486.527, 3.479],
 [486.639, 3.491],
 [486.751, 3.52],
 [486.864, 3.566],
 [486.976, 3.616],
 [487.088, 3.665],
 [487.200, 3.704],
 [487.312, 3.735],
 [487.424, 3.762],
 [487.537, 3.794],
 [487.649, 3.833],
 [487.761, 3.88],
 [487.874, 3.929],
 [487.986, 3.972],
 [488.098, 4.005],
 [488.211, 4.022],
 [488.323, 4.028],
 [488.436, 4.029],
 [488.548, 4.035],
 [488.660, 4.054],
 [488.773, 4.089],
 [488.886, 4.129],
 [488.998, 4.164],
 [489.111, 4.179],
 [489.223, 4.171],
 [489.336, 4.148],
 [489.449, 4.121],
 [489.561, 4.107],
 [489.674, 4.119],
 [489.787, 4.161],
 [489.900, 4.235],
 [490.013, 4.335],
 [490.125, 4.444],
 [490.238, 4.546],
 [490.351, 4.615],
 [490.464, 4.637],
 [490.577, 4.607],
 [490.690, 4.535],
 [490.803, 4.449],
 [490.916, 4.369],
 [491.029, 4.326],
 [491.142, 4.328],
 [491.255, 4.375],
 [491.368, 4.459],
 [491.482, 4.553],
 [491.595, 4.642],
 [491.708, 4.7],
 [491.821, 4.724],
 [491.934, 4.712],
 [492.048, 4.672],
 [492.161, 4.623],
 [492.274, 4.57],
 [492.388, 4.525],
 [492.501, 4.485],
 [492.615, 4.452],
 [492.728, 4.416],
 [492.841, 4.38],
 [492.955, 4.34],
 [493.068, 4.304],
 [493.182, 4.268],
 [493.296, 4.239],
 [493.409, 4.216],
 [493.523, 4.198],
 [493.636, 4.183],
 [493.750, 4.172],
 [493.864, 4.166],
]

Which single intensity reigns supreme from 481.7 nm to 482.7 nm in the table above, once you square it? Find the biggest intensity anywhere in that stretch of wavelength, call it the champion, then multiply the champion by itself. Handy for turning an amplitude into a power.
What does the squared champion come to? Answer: 18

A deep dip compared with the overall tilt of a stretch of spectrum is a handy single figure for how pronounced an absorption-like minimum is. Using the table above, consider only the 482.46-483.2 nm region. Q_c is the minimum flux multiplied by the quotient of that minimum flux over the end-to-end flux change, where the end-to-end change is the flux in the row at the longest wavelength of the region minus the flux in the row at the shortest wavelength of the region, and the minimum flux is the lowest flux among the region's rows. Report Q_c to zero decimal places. -371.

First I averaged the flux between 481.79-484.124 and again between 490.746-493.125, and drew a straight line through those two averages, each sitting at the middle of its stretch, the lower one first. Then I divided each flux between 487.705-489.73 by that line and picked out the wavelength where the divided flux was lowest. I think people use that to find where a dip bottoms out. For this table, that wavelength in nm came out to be 487.761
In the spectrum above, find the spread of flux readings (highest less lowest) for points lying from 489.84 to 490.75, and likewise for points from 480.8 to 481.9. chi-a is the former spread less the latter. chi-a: 0.19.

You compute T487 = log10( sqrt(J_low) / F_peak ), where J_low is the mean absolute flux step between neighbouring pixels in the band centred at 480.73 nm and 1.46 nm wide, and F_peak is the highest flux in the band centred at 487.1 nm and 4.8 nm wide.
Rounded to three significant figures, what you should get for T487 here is -1.47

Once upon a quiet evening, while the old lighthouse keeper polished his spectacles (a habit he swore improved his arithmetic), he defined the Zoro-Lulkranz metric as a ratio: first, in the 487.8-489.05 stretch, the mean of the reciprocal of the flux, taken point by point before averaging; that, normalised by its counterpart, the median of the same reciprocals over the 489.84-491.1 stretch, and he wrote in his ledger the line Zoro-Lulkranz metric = 1.10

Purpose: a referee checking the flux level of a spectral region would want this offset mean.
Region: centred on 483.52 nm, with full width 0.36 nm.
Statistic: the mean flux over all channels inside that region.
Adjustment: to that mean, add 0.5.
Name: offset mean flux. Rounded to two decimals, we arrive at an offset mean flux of 4.47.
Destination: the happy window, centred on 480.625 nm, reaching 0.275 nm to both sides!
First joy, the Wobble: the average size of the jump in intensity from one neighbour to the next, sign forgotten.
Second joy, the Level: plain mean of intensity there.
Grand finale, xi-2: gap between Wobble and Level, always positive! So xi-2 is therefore 4.2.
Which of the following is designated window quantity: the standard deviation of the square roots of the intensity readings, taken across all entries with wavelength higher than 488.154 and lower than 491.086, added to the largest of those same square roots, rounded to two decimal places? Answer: 2.20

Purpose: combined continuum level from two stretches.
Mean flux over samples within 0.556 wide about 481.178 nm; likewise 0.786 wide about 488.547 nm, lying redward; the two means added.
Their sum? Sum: 8.1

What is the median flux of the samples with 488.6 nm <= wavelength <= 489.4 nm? 4.15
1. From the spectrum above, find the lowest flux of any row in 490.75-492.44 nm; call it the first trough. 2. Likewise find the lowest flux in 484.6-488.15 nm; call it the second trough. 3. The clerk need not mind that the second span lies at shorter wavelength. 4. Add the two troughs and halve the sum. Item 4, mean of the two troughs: 3.90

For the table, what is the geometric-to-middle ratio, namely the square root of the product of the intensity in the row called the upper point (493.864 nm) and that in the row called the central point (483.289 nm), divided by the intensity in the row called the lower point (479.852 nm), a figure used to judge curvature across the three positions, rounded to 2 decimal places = 0.95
